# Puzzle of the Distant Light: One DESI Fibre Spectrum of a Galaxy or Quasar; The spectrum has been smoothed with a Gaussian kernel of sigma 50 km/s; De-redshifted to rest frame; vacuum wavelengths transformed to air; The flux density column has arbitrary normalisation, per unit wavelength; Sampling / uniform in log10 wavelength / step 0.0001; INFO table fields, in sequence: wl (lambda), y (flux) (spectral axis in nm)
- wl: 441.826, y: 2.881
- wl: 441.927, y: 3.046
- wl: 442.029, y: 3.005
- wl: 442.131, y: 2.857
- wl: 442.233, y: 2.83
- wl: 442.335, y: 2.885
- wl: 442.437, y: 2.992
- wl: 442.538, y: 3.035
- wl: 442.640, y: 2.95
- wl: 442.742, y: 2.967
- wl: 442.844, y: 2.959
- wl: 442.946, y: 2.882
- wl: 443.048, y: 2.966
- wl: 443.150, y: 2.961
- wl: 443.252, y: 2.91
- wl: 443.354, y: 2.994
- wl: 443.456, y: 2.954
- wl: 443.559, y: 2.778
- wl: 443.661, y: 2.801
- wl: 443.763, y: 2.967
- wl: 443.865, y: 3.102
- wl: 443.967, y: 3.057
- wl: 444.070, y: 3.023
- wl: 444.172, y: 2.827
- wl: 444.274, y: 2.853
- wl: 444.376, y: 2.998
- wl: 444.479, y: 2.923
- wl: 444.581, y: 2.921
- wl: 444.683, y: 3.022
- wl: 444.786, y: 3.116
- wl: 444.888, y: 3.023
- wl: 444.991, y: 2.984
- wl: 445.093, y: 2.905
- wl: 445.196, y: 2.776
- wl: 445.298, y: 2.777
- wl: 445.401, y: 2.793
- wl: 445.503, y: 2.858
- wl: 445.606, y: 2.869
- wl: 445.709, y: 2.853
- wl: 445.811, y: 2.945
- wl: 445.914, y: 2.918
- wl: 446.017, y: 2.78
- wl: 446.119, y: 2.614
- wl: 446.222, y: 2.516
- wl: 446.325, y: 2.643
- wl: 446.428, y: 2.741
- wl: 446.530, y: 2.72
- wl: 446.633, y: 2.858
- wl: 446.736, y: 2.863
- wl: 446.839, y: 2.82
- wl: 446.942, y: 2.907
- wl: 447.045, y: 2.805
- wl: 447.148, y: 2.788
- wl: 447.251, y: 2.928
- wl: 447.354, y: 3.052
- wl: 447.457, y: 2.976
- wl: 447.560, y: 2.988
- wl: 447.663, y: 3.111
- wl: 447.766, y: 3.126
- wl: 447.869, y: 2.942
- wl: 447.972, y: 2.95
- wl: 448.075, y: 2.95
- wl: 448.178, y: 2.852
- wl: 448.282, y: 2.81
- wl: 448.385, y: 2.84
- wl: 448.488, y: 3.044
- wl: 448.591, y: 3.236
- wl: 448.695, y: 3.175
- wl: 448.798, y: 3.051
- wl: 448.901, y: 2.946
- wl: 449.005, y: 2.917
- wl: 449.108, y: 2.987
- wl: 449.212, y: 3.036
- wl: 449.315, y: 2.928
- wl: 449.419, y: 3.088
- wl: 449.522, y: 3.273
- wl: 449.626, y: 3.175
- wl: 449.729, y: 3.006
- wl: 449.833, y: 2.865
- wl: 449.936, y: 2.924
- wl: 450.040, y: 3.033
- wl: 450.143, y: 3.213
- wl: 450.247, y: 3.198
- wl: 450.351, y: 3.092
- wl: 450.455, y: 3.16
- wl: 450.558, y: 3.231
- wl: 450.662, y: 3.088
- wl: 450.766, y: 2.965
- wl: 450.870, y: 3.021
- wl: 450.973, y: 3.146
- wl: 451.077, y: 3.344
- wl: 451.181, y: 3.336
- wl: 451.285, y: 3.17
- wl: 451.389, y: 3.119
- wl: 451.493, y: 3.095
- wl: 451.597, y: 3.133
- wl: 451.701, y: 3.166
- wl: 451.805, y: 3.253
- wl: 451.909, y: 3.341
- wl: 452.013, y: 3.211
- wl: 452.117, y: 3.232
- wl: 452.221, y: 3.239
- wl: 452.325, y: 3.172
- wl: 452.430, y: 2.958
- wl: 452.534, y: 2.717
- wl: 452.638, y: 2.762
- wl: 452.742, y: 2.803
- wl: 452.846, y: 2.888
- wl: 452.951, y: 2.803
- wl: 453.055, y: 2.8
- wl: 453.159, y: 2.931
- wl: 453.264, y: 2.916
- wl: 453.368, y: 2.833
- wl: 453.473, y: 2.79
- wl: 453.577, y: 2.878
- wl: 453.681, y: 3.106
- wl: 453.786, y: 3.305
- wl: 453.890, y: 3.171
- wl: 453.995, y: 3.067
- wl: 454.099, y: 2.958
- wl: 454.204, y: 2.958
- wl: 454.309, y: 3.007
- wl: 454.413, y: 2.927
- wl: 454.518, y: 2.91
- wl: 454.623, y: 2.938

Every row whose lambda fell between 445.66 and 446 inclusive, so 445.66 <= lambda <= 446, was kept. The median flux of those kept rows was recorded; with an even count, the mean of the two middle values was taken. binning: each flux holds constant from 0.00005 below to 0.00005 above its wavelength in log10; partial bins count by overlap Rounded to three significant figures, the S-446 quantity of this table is 2.92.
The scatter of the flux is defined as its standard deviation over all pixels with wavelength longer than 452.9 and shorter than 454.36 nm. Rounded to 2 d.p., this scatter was 0.15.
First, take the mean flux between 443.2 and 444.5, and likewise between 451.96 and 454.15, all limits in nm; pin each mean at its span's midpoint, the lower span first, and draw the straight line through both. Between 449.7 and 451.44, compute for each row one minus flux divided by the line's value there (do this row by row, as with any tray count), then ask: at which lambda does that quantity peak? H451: 449.833 nm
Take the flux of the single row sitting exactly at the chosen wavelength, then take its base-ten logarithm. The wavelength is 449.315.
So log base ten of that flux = 0.467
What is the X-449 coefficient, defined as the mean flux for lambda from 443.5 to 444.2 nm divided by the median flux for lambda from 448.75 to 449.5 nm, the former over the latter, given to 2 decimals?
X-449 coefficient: 0.98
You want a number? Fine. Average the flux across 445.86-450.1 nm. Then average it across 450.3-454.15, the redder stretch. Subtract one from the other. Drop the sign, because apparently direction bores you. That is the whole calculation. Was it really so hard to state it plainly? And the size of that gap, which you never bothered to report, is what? 0.13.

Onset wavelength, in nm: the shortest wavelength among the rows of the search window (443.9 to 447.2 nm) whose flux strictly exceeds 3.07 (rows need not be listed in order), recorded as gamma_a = 444.786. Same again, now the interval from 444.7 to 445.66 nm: 444.786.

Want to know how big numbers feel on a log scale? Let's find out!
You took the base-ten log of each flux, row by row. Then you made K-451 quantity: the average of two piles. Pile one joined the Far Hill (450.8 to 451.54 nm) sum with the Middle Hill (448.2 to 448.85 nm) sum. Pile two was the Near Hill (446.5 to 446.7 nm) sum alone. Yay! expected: 3.6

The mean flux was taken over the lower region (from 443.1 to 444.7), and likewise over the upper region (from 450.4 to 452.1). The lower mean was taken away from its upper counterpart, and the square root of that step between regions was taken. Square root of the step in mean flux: 0.48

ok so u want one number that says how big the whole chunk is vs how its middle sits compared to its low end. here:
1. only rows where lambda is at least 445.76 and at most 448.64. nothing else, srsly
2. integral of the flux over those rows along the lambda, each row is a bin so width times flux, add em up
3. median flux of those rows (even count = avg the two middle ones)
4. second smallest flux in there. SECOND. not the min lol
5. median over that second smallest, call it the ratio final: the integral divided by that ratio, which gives 8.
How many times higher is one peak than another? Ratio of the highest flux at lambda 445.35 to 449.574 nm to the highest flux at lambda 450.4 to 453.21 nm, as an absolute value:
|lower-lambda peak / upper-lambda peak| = 0.98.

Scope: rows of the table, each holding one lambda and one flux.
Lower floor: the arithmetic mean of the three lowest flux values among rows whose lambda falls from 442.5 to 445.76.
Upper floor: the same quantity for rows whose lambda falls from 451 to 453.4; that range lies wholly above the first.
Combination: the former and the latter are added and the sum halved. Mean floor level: 2.77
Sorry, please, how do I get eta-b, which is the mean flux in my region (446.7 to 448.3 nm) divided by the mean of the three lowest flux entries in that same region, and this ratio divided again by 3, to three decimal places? 0.349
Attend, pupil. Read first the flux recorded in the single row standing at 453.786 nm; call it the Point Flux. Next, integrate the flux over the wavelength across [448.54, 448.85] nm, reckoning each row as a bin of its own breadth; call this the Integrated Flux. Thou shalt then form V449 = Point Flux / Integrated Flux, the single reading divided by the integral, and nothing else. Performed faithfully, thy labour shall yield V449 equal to 3.38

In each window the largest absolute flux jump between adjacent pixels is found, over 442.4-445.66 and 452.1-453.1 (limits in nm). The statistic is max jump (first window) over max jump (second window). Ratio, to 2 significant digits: 0.81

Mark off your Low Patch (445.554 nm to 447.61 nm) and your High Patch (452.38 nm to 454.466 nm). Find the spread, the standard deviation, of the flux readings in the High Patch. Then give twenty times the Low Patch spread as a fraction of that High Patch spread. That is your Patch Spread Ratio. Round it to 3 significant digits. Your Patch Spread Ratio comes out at 18.2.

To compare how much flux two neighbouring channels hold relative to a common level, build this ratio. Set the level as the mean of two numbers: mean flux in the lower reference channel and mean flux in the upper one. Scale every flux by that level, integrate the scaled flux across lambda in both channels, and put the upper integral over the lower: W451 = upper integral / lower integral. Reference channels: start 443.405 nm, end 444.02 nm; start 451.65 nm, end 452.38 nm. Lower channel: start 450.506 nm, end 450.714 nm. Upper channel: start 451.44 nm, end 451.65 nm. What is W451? 0.99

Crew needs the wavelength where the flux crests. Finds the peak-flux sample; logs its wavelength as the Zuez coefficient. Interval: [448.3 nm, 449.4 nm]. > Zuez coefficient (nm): 448.591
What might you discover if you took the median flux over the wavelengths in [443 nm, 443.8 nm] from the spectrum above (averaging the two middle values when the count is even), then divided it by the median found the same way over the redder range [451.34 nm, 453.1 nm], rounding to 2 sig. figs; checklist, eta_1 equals 0.95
